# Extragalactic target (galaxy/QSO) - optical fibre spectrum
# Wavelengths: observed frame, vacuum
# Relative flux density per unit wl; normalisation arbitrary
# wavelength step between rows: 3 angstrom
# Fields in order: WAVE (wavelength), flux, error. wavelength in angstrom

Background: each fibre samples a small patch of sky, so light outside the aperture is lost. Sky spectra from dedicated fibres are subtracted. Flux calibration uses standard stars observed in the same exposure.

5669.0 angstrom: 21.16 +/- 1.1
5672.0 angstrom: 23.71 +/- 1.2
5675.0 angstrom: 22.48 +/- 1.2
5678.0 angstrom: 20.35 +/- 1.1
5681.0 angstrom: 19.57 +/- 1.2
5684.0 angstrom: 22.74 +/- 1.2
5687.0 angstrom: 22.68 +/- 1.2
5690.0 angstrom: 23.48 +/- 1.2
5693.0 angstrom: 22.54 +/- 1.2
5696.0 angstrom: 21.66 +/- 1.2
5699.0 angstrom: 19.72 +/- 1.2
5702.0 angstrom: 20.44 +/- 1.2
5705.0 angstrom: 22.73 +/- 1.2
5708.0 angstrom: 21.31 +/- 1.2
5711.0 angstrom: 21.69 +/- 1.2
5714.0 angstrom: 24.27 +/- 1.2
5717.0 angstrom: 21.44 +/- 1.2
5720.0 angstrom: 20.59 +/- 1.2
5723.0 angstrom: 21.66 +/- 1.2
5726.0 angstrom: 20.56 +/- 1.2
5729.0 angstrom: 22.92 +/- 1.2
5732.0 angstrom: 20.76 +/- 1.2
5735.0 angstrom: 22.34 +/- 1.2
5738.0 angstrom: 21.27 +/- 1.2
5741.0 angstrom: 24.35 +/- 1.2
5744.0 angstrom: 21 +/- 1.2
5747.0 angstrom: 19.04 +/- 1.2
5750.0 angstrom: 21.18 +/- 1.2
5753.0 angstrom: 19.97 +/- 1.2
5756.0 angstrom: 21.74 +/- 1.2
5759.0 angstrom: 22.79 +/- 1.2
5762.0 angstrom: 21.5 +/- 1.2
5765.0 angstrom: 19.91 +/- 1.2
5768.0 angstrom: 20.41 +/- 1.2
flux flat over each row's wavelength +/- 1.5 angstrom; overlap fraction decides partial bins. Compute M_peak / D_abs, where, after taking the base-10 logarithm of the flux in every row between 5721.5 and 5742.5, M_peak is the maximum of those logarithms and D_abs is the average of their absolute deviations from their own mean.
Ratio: 68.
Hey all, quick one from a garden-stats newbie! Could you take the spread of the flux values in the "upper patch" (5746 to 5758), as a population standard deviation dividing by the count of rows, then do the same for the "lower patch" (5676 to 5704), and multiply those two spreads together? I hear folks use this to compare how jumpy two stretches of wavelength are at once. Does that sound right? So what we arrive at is 1.46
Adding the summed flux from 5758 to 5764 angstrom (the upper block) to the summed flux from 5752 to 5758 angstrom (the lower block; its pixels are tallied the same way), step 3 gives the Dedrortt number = 86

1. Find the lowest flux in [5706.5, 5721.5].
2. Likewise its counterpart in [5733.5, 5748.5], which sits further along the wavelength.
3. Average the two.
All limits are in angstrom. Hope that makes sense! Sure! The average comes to 19.8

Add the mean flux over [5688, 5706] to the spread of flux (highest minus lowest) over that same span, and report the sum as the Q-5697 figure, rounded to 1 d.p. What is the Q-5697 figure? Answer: 25.5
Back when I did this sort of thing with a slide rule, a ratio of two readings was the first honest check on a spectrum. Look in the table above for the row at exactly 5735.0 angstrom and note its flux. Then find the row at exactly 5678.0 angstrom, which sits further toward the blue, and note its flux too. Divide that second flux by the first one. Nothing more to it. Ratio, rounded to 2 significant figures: 0.91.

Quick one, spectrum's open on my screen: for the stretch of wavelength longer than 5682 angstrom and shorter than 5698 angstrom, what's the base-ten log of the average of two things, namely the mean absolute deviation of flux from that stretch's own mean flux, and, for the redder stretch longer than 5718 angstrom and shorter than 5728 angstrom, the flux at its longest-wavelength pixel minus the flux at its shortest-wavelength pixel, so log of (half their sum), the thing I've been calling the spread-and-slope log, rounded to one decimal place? -0.7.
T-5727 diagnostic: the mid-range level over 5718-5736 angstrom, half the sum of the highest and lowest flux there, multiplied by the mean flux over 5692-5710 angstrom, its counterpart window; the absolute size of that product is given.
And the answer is 465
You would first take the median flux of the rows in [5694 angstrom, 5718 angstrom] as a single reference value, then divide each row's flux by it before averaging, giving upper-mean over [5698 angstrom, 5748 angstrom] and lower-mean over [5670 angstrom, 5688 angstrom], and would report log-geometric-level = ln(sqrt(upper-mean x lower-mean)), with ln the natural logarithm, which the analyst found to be 0.008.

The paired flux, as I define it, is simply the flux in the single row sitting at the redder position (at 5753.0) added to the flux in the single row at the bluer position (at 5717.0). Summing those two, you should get 41.4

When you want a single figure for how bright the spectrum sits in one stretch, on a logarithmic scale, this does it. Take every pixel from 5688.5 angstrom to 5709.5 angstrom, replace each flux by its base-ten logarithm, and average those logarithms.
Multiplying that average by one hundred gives 134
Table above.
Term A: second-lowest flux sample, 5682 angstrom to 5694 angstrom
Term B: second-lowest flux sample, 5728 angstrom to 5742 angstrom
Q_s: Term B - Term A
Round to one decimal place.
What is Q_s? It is -1.4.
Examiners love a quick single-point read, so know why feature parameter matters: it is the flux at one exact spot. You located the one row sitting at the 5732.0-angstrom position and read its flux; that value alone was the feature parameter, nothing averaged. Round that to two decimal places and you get 20.76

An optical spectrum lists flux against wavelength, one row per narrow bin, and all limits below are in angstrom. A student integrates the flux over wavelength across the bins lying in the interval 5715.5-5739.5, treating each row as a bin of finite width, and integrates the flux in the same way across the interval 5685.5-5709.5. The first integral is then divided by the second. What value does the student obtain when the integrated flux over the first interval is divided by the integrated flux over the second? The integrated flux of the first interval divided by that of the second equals 0.983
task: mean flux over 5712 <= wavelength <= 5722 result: 22.1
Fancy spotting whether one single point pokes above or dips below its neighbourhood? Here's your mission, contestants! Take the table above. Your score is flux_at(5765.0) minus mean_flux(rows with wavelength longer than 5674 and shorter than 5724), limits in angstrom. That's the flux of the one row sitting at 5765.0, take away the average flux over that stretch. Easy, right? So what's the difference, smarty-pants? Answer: -1.8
